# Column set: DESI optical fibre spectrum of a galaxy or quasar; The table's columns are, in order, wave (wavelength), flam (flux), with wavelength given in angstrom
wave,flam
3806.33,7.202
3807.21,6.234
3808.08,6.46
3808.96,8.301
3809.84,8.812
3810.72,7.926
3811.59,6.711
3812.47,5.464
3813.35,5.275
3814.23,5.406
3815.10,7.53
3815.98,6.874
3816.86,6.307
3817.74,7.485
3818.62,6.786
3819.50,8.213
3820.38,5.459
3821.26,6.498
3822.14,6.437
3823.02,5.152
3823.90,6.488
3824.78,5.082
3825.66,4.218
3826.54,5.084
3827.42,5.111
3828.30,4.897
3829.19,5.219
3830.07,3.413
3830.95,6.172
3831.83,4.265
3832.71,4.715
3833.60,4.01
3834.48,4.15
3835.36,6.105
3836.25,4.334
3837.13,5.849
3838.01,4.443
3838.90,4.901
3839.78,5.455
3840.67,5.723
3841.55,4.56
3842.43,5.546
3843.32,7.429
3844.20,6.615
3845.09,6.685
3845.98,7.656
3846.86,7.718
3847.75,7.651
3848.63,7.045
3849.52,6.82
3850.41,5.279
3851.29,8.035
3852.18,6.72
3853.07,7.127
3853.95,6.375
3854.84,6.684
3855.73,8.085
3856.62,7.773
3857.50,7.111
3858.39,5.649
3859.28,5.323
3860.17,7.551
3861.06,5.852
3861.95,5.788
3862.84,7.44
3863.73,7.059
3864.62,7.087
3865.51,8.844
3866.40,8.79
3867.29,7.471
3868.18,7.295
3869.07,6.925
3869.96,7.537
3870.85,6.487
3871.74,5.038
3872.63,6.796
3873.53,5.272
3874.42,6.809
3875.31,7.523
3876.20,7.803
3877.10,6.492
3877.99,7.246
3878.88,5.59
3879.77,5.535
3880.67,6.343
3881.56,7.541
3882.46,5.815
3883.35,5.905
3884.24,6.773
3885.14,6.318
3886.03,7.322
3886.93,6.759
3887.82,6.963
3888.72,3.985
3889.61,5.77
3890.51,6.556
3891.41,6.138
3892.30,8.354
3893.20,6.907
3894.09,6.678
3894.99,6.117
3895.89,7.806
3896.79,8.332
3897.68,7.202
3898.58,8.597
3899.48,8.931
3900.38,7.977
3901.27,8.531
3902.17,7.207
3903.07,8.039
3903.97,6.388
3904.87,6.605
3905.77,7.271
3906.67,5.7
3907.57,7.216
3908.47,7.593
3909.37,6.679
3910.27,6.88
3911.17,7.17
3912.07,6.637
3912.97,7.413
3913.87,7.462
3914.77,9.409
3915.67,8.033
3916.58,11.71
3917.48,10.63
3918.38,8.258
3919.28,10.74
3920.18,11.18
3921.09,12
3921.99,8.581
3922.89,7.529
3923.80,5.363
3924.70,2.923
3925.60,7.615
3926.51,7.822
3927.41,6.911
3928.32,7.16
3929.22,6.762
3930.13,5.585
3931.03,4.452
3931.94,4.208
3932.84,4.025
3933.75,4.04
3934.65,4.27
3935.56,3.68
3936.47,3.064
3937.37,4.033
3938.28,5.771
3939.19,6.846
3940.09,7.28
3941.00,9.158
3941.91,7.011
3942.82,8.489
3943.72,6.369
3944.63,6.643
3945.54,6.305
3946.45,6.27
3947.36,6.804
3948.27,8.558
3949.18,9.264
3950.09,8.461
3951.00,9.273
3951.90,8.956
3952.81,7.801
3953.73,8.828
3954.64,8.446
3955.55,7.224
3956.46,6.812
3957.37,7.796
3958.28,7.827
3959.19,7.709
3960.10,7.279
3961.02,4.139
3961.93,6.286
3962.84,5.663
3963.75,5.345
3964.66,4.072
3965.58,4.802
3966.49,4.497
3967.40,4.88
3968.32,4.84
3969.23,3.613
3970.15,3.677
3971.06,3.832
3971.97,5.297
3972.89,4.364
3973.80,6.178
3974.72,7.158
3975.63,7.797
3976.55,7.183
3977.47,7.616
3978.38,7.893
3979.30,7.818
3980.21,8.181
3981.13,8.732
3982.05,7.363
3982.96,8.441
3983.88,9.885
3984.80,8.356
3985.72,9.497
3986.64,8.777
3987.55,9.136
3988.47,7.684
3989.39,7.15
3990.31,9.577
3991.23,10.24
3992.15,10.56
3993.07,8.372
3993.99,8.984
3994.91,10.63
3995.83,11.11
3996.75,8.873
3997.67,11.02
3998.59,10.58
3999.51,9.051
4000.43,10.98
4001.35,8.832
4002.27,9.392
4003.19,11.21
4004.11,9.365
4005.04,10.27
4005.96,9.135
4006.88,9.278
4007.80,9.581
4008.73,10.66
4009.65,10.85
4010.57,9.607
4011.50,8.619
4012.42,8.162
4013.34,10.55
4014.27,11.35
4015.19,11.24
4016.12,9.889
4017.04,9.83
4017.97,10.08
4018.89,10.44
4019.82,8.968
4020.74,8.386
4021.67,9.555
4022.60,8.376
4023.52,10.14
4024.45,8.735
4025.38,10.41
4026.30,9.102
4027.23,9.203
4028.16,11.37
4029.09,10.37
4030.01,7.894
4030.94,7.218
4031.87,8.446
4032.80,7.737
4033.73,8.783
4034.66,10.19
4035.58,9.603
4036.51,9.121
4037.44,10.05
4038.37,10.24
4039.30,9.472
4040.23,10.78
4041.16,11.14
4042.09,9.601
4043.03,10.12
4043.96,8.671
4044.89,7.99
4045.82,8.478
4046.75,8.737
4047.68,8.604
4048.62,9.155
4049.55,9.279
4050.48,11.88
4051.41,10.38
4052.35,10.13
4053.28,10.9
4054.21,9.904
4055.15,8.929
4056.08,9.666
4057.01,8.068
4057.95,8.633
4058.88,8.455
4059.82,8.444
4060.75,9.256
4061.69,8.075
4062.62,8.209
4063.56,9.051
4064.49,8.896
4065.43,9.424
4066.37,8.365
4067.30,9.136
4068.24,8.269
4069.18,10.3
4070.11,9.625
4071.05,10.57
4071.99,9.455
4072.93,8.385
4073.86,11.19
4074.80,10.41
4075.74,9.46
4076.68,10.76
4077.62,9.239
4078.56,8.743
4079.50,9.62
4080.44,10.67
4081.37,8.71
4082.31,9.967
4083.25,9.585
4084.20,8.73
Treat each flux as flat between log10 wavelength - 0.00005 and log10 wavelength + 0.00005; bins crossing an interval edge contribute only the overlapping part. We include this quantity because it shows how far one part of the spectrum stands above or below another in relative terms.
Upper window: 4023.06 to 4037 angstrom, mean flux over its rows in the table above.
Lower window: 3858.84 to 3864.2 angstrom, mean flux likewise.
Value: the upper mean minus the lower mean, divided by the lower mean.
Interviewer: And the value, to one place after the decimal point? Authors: 0.4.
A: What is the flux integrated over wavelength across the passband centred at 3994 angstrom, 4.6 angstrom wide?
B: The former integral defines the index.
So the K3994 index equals 45.7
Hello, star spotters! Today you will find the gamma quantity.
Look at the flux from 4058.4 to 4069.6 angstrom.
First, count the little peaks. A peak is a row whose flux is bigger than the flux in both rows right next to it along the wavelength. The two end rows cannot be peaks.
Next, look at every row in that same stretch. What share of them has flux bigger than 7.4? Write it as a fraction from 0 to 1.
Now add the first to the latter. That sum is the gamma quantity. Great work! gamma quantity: 5.0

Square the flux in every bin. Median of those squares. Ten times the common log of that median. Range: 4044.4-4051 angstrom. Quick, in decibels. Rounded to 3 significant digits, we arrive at 18.8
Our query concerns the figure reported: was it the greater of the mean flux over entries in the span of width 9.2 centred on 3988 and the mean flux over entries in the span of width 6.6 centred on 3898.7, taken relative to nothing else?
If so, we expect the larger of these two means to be 9.1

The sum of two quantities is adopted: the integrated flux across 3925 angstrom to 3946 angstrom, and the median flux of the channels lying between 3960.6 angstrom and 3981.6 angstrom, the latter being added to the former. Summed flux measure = 130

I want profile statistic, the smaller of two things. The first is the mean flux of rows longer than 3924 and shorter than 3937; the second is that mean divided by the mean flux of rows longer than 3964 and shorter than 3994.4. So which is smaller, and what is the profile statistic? 0.72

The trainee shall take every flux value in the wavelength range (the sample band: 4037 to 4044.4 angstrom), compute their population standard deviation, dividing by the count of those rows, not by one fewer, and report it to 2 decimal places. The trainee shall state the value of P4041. 0.72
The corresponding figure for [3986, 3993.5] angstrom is 1.11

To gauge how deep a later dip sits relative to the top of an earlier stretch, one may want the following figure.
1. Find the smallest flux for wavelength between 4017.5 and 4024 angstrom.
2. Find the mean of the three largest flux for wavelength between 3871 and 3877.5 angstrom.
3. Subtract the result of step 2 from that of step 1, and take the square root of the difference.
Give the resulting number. 1.00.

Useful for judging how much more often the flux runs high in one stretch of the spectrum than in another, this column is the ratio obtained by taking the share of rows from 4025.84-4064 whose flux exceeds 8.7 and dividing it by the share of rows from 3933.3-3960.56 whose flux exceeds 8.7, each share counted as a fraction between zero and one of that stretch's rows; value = 4.0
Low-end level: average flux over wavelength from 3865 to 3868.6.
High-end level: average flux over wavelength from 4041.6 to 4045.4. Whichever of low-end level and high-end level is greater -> 9.1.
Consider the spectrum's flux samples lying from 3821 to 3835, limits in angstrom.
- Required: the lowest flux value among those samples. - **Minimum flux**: 3.413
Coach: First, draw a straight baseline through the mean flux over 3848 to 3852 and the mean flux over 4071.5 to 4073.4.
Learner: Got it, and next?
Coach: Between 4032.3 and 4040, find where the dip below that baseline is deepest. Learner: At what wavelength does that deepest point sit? 4032.80 angstrom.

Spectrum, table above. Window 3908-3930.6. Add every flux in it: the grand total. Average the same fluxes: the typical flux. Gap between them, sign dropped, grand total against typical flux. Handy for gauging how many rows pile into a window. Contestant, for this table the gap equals 190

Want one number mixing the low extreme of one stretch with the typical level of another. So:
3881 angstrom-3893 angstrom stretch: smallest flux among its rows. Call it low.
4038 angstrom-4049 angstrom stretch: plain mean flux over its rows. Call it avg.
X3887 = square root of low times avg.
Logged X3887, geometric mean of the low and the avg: 6.1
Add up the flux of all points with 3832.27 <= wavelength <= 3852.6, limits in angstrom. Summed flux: 137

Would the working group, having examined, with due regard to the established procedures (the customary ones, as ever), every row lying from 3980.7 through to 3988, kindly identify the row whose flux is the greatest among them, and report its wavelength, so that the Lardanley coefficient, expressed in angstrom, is 3983.88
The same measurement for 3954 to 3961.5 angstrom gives 3954.64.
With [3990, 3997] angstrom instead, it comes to 3995.83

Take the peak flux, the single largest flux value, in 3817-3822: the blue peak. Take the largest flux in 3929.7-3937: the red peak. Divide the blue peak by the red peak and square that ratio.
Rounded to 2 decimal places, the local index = 2.16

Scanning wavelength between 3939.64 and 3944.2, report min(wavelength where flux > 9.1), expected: 3941.00 angstrom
